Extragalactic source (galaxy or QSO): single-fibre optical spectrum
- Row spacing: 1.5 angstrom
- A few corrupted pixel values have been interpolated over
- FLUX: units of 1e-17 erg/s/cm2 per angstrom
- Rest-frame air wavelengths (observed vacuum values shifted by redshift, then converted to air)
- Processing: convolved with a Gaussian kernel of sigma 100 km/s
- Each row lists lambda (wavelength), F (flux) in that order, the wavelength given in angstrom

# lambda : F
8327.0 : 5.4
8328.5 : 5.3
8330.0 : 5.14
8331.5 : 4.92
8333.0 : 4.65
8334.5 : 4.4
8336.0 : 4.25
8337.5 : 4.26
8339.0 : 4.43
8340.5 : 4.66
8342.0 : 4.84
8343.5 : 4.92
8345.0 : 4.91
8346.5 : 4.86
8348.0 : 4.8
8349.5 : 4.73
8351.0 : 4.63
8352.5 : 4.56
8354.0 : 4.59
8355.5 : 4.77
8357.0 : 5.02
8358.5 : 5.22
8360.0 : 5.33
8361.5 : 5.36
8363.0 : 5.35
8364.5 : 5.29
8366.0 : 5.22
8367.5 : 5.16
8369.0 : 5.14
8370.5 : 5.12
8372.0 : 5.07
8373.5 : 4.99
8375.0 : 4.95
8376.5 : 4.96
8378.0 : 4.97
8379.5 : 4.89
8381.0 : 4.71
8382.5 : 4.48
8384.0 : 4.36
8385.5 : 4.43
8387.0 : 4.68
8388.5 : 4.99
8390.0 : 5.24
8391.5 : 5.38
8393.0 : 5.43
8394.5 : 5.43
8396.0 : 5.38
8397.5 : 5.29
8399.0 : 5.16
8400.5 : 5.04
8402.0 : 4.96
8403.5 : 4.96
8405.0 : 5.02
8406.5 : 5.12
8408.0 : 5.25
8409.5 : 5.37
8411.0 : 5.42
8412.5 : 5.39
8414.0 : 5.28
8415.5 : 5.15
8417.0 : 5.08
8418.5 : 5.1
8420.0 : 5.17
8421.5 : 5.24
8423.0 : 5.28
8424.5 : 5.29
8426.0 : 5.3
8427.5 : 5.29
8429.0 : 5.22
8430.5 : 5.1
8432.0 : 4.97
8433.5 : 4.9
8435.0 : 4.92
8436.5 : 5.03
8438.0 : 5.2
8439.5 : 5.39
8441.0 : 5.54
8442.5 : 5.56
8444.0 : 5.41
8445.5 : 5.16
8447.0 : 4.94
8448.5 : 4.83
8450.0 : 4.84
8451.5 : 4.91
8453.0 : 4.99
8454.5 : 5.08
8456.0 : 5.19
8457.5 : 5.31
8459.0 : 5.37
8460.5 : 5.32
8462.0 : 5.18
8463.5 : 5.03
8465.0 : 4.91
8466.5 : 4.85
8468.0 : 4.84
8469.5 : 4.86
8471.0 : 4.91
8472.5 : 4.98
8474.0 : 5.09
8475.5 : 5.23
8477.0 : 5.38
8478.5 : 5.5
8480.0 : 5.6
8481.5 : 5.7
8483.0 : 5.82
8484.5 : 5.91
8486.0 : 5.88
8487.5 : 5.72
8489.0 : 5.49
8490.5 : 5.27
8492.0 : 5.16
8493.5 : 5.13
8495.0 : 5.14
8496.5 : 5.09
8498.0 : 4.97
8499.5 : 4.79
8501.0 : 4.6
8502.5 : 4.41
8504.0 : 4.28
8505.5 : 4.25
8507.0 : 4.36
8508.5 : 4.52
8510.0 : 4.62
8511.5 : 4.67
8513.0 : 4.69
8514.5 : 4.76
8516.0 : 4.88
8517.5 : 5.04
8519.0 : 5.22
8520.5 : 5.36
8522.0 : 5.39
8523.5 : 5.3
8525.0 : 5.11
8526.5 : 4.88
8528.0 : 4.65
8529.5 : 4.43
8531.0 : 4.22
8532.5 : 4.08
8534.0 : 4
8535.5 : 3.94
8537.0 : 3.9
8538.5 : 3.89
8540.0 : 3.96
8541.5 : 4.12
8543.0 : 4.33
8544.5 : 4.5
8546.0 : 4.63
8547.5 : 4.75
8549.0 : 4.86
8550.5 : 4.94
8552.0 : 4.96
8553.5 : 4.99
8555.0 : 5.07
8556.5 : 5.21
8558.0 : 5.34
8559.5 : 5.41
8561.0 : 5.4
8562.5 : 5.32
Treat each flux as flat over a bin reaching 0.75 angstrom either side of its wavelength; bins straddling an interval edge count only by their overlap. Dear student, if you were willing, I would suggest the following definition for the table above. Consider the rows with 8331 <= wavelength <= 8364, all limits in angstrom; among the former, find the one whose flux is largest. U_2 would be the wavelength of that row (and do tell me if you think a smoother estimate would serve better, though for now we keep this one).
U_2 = 8361.5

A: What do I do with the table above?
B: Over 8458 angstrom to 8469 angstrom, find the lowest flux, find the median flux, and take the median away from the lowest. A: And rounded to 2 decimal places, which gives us -0.19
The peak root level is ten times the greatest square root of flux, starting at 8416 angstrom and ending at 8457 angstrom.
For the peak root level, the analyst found 23.6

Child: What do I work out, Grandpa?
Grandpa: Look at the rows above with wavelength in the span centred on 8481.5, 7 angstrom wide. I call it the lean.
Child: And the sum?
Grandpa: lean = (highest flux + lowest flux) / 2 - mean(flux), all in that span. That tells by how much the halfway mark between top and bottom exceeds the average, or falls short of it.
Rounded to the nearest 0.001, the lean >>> -0.001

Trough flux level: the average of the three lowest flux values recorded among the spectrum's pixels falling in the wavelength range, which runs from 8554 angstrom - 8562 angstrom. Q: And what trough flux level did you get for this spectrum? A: 5.21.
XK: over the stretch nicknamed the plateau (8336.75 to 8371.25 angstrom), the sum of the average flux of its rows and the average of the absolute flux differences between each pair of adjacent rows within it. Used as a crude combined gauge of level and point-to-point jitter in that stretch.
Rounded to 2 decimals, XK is 5.01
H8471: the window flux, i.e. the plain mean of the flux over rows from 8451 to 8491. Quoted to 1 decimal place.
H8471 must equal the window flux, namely 5.3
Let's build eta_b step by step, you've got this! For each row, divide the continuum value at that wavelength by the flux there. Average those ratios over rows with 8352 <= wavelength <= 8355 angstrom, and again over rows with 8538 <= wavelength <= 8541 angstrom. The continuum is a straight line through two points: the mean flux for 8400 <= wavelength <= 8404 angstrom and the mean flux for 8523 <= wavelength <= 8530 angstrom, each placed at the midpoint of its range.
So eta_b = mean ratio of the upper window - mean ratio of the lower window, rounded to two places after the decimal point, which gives 0.14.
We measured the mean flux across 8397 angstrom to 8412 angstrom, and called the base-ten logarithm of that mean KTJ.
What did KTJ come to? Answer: 0.713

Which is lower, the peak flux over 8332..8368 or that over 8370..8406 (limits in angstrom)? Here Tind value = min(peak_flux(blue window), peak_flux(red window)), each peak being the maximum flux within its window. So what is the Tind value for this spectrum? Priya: 5.36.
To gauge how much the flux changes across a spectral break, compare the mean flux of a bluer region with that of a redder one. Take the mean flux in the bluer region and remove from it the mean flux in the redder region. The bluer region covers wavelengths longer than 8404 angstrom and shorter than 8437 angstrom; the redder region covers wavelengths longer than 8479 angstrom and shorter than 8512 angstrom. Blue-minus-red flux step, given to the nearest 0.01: 0.11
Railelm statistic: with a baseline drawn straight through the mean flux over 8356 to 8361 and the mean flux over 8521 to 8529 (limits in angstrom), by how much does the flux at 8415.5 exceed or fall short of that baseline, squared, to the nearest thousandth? 0.000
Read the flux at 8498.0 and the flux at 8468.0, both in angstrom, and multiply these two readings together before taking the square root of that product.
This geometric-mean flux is 4.90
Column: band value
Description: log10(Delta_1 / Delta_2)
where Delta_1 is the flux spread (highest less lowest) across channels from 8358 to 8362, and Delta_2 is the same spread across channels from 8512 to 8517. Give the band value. -0.13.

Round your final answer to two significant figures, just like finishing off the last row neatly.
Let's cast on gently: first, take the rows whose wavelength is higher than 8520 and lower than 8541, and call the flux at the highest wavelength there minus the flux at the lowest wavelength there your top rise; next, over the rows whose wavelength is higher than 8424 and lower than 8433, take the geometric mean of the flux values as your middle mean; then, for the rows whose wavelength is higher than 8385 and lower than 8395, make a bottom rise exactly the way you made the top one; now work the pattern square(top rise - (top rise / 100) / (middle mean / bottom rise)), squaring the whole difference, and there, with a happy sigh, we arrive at 2.0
